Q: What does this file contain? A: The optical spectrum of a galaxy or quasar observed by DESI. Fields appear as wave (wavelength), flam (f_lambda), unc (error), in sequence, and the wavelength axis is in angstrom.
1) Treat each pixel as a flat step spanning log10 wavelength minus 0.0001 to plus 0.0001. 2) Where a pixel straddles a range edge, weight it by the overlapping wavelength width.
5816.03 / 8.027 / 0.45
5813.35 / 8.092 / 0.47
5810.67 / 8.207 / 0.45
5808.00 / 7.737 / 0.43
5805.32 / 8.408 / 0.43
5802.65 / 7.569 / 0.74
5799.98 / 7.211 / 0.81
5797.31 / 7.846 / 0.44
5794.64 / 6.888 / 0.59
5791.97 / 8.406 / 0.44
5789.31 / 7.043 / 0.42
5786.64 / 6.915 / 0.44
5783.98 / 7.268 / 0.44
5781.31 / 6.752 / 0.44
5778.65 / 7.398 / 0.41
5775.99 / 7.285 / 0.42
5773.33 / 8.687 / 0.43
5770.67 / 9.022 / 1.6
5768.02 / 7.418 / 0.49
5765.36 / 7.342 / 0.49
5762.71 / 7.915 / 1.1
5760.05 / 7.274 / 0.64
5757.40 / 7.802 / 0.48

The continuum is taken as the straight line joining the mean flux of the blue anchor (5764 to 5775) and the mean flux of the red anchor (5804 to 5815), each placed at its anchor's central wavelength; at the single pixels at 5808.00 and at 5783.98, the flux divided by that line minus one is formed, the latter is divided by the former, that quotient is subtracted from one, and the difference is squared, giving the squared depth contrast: 1.6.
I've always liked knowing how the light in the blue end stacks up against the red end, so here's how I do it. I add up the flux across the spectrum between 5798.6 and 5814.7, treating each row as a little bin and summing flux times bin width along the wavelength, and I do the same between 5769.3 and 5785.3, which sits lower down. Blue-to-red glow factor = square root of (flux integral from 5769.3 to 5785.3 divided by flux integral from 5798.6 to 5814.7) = 0.99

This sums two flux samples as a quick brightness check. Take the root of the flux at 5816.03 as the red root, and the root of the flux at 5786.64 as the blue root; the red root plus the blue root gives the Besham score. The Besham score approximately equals 5.46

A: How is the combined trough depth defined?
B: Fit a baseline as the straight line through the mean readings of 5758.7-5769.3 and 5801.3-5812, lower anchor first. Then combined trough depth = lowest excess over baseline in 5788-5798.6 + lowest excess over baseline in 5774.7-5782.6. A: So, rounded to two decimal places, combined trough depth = -1.89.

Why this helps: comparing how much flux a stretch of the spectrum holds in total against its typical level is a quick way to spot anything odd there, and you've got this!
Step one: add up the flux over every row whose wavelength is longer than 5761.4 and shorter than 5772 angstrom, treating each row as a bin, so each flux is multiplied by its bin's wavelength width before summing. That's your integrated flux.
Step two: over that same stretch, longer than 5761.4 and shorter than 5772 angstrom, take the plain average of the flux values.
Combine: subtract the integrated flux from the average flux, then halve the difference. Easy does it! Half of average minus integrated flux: -38.1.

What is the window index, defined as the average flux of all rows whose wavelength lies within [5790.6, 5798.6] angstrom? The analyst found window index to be 7.71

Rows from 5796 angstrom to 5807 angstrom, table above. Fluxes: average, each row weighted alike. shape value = 7.76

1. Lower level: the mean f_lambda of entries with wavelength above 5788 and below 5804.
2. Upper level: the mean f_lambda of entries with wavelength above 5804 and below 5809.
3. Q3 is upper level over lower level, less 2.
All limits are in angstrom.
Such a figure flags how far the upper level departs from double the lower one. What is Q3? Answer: -0.92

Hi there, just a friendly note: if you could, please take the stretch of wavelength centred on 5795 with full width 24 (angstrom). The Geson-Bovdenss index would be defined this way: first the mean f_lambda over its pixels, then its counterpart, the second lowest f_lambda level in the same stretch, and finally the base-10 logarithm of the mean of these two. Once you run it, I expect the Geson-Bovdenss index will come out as 0.858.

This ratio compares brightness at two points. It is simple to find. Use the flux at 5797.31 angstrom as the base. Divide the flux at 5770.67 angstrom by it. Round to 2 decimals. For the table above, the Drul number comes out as 1.15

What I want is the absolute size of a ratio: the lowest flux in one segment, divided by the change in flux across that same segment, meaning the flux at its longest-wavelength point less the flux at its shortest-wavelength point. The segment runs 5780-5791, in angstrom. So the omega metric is 23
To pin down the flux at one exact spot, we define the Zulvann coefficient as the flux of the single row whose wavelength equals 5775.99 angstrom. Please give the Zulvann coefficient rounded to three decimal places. 7.285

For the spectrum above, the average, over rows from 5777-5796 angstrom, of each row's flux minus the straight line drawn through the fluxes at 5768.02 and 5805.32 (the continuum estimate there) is -0.67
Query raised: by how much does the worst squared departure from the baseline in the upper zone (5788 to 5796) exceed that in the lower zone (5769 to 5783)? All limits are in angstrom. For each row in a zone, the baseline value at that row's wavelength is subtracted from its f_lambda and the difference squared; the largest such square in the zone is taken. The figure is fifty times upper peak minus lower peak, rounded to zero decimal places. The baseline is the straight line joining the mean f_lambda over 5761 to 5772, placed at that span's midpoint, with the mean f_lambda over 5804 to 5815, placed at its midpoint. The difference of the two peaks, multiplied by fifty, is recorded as -9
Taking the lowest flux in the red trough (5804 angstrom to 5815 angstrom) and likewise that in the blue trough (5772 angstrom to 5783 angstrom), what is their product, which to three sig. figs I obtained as 52.2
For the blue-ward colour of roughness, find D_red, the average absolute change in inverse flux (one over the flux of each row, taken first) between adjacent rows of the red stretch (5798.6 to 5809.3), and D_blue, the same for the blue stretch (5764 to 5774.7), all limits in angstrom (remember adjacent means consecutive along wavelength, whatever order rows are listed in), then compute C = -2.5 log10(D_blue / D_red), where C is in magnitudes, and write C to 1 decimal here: 0.0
